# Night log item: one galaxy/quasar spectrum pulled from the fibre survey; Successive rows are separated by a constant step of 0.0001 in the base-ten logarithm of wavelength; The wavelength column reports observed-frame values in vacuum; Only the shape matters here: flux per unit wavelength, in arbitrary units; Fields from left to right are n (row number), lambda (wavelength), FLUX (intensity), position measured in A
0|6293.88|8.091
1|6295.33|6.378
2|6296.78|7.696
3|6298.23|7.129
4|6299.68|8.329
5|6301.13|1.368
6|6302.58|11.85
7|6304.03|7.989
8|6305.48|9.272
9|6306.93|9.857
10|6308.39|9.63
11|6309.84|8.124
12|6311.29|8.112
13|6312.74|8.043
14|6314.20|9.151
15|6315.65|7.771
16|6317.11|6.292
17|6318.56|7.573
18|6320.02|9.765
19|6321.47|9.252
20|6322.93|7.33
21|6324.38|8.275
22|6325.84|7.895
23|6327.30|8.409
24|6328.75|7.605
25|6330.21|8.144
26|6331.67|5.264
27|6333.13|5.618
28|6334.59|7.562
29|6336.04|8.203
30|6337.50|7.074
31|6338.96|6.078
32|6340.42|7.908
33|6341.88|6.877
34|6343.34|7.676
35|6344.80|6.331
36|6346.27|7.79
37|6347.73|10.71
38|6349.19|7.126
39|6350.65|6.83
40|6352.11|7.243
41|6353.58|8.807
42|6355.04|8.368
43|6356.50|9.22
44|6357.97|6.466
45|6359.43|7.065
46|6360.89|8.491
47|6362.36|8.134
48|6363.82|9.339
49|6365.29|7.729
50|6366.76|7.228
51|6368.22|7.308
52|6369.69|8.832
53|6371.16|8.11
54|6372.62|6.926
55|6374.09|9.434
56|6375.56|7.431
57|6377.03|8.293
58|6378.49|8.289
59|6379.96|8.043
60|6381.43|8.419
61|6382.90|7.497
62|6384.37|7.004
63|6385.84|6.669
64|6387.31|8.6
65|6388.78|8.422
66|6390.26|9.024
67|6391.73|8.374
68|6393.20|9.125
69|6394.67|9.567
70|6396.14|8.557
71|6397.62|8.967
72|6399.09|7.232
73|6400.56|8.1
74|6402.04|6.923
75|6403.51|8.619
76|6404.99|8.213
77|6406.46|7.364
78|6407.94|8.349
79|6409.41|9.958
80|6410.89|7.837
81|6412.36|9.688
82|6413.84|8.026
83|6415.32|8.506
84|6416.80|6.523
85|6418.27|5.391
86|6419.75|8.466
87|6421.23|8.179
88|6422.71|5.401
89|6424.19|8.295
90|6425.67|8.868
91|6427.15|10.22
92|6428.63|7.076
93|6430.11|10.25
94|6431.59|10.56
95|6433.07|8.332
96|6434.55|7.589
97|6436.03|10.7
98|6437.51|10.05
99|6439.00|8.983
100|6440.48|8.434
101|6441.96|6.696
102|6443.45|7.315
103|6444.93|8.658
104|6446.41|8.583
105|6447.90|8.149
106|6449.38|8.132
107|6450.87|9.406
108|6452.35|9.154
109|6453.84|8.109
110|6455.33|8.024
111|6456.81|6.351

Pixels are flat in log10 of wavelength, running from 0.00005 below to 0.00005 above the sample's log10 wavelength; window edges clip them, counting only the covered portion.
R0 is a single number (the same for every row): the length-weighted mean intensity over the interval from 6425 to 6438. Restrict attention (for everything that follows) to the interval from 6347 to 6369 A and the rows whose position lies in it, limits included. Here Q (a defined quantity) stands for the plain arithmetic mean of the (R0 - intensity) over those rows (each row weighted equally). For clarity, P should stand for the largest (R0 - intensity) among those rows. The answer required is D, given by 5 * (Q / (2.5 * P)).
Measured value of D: 0.91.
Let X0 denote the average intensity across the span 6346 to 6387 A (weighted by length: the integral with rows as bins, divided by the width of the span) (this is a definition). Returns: 8.0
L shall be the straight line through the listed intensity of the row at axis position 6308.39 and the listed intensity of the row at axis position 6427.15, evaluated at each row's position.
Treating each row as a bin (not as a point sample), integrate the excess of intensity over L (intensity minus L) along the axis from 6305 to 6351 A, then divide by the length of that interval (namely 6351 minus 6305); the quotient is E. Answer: -1.9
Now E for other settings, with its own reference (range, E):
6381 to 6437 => -1.8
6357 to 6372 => -2.0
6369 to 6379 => -1.8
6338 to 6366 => -2.1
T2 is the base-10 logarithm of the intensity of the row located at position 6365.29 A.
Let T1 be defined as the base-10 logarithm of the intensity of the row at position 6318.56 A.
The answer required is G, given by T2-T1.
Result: 0.009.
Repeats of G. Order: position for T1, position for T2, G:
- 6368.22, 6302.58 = 0.210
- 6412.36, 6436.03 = 0.043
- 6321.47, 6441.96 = -0.140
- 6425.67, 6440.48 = -0.022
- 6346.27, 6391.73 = 0.031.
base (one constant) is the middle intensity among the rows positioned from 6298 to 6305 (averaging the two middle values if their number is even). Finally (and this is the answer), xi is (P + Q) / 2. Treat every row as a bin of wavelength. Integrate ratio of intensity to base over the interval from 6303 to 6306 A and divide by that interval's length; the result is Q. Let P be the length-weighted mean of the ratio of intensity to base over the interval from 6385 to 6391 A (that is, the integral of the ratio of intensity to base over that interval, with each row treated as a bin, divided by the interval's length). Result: 1.07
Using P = 1.02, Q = 1.12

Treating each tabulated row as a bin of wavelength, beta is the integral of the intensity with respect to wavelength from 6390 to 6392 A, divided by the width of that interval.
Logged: 8.70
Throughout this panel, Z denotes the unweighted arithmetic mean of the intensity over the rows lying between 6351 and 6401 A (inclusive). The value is 8.1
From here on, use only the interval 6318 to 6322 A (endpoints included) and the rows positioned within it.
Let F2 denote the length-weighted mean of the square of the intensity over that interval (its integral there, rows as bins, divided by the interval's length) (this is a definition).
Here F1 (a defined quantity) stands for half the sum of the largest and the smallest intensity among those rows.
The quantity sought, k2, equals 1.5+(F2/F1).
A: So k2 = 10.7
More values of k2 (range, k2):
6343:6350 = 9.1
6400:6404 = 9.4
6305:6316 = 10.3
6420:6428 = 10.4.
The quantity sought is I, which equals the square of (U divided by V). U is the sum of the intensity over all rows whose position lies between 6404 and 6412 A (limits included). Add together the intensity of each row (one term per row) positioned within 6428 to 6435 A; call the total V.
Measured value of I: 0.91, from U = 42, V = 44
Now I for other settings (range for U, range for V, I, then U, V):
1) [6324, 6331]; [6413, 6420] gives 1.19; 40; 37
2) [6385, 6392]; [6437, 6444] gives 0.98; 41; 41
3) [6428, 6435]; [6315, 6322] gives 1.16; 44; 41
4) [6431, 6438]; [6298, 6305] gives 1.66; 47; 37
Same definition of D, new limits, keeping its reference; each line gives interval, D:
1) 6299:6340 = 0.36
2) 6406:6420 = 0.66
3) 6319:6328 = 0.82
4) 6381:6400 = 0.78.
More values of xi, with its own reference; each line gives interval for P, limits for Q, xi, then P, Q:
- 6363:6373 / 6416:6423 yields 0.93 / 1.00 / 0.86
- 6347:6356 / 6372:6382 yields 1.02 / 1.03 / 1.02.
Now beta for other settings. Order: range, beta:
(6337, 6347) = 7.10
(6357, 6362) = 7.48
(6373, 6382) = 8.26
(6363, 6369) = 7.91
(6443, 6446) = 8.14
